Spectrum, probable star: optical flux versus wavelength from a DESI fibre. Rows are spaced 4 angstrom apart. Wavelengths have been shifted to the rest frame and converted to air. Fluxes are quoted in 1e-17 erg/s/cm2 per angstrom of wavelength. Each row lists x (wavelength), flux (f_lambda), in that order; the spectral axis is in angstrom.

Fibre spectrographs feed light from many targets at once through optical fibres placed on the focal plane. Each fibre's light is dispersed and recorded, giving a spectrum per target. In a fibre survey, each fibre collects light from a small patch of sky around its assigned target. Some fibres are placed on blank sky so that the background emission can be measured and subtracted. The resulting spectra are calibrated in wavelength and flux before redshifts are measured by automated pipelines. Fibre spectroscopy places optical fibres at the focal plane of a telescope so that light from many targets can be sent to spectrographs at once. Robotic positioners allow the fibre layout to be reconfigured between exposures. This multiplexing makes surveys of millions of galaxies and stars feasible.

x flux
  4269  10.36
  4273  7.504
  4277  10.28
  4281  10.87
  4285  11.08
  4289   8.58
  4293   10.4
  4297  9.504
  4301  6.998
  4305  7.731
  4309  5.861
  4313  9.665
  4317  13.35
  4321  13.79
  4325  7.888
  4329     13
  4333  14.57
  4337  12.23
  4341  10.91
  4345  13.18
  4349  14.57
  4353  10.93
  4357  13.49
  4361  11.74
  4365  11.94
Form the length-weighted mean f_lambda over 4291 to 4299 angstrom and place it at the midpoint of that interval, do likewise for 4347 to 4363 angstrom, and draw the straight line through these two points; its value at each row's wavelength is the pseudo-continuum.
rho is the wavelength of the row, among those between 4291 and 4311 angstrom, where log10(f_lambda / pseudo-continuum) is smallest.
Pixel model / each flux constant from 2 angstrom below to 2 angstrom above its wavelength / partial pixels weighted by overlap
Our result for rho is 4309 angstrom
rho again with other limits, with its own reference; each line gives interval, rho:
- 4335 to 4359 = 4353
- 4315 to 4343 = 4325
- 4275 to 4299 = 4289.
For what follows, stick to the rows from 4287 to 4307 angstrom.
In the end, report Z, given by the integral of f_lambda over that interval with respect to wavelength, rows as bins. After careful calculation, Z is 173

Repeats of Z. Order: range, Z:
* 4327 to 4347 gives 256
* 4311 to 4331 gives 231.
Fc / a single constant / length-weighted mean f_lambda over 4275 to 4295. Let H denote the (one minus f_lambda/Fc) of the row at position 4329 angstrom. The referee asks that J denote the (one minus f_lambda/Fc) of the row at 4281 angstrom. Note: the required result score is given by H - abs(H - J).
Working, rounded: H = -0.27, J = -0.06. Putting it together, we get -0.48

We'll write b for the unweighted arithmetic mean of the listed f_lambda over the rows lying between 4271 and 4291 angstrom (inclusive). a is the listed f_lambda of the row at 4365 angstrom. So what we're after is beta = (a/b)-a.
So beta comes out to -10.7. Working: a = 11.94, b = 9.7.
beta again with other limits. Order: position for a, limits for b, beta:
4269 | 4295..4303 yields -9.1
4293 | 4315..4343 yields -9.6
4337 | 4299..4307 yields -10.6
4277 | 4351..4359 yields -9.4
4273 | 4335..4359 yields -6.9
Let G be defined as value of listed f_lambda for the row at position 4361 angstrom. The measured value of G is 11.74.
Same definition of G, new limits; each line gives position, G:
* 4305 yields 7.731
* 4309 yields 5.861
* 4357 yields 13.49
